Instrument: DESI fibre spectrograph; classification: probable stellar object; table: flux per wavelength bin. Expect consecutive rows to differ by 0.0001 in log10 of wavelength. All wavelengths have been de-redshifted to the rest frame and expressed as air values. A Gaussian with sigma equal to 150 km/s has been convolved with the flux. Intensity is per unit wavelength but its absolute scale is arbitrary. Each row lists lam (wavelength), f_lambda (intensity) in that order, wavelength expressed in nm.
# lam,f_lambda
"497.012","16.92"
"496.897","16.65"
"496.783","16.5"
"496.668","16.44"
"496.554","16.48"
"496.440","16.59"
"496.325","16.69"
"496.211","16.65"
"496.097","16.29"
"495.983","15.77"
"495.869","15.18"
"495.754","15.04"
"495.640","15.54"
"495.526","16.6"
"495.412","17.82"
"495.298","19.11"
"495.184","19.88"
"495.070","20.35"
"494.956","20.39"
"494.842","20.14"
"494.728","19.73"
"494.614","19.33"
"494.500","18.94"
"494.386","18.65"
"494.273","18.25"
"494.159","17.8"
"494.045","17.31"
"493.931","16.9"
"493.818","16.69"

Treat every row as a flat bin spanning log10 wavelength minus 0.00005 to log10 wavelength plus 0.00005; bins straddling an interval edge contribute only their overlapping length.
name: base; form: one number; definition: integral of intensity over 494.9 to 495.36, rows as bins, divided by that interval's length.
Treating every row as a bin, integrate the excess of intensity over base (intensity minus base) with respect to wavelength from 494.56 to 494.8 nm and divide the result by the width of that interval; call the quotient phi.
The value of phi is -0.3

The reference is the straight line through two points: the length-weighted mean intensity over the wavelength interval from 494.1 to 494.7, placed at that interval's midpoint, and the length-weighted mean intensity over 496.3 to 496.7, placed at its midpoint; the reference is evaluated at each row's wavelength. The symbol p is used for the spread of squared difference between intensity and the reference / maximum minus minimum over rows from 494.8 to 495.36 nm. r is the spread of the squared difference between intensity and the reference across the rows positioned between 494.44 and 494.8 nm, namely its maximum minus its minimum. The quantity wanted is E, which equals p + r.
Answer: 6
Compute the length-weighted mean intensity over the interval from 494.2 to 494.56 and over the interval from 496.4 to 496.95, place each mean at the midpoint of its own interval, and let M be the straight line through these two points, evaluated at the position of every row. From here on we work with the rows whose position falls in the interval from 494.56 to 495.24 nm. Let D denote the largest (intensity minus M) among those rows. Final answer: 2.4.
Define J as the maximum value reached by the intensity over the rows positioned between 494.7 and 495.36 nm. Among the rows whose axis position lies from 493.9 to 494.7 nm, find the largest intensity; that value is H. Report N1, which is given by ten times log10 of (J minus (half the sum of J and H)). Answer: -2.8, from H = 19.33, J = 20.39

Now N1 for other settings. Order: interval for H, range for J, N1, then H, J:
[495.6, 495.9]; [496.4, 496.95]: -2.6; 15.54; 16.65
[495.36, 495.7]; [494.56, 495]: 1.1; 17.82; 20.39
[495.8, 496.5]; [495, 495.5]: 2.6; 16.69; 20.35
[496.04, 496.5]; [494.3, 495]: 2.7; 16.69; 20.39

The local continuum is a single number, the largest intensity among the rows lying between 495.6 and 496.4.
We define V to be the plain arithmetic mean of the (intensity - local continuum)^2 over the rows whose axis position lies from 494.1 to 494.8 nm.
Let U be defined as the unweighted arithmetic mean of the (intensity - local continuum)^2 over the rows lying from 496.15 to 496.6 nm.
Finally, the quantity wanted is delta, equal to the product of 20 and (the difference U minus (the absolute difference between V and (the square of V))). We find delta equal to -364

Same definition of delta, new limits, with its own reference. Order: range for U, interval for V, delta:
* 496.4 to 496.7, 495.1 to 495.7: -203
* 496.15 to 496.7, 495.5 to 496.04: -12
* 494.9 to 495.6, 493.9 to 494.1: 145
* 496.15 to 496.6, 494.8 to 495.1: -3118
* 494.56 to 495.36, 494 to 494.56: 121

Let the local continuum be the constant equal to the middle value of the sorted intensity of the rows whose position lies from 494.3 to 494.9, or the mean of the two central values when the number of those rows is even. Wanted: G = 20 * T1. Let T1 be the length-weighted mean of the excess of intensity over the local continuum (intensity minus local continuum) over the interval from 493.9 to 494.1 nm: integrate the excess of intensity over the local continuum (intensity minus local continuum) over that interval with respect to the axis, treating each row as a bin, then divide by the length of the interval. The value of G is -44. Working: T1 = -2.2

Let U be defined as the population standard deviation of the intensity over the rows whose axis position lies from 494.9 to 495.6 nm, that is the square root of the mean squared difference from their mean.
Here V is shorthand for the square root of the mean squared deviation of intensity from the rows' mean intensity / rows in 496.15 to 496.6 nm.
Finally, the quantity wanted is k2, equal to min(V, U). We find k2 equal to 0.1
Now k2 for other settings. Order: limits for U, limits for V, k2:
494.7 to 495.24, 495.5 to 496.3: 0.3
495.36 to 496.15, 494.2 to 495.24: 0.7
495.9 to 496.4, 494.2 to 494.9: 0.4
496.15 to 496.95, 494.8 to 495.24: 0.1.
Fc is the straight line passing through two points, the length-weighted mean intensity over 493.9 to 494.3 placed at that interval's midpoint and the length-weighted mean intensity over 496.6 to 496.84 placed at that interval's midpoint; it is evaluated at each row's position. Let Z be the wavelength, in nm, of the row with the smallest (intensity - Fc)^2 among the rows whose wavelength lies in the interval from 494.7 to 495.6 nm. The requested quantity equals 495.526 nm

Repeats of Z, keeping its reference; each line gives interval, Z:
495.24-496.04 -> 495.526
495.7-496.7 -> 496.440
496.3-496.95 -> 496.440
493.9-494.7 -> 494.045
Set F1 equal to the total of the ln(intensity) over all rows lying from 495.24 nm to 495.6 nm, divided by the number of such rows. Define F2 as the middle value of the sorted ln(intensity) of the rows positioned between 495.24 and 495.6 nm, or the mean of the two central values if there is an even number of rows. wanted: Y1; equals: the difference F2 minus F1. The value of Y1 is 0.0003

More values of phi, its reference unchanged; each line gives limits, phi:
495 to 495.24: 0.2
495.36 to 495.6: -2.8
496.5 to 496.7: -3.5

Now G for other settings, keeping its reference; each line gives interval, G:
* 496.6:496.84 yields -57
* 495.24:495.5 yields -22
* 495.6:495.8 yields -81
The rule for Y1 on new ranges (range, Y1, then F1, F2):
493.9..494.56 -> 0.0035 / 2.89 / 2.89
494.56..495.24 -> 0.0022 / 2.99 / 3.00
